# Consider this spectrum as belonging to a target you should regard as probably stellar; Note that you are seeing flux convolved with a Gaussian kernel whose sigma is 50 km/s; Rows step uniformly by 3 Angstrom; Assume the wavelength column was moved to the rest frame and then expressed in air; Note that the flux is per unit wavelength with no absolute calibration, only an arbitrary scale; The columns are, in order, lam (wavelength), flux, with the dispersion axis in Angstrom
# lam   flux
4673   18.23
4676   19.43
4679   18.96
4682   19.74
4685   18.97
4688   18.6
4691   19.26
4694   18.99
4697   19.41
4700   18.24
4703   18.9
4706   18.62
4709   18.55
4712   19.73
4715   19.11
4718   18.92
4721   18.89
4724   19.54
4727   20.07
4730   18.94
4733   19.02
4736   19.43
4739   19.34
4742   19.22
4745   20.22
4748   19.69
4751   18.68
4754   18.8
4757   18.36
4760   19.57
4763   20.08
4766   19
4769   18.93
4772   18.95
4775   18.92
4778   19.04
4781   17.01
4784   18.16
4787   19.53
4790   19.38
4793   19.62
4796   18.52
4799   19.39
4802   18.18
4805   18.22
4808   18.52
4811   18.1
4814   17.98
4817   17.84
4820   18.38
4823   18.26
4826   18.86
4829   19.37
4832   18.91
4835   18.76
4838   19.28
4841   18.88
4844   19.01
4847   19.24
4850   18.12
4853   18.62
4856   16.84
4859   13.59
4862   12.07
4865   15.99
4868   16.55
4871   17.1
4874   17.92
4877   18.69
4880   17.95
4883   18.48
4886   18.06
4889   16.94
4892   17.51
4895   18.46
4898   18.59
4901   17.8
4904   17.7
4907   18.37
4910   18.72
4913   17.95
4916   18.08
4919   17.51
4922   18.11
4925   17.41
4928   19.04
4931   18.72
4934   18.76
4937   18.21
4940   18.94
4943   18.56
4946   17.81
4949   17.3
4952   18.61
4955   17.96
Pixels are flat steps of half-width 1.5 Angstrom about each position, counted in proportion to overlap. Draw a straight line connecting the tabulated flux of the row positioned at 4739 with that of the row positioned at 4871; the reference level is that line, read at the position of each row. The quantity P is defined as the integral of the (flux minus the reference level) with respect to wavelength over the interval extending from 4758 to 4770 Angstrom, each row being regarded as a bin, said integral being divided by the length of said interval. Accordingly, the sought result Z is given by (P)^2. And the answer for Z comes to 0.2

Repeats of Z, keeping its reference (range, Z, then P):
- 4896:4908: 2.4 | 1.5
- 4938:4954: 5.8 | 2.4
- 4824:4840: 1.6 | 1.2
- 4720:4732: 0.0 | -0.2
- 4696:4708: 1.5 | -1.2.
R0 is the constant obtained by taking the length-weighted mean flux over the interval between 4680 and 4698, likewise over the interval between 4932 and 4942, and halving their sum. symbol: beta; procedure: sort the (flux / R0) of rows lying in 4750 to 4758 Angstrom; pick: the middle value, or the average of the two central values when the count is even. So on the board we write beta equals 0.99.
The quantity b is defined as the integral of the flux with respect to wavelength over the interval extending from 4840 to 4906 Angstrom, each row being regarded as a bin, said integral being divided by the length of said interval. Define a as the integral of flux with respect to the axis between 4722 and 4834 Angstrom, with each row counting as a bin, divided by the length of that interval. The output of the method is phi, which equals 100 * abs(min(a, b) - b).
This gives 0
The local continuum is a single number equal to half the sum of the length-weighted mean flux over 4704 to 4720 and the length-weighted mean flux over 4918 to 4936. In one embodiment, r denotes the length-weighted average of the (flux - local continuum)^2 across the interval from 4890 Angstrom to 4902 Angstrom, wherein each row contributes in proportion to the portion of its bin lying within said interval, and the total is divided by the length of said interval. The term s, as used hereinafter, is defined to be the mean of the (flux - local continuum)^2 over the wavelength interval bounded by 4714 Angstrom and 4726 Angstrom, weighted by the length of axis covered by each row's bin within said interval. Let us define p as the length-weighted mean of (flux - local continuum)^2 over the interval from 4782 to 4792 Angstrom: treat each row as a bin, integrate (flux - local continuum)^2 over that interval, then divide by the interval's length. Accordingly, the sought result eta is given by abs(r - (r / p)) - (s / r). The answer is -0.4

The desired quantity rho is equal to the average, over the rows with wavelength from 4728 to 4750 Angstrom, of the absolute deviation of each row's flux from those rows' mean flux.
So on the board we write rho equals 0.318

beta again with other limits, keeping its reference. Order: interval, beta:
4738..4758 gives 1.02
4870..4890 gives 0.95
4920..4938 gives 0.98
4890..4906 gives 0.94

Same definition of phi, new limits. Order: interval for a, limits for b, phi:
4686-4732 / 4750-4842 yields 0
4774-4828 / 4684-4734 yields 49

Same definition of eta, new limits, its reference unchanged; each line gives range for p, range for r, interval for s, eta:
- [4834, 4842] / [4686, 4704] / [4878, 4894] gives -3.0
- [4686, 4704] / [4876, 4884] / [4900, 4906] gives -3.4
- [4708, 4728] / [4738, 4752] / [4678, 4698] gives 0.2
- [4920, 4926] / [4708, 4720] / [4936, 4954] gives -1.1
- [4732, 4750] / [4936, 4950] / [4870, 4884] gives -1.2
